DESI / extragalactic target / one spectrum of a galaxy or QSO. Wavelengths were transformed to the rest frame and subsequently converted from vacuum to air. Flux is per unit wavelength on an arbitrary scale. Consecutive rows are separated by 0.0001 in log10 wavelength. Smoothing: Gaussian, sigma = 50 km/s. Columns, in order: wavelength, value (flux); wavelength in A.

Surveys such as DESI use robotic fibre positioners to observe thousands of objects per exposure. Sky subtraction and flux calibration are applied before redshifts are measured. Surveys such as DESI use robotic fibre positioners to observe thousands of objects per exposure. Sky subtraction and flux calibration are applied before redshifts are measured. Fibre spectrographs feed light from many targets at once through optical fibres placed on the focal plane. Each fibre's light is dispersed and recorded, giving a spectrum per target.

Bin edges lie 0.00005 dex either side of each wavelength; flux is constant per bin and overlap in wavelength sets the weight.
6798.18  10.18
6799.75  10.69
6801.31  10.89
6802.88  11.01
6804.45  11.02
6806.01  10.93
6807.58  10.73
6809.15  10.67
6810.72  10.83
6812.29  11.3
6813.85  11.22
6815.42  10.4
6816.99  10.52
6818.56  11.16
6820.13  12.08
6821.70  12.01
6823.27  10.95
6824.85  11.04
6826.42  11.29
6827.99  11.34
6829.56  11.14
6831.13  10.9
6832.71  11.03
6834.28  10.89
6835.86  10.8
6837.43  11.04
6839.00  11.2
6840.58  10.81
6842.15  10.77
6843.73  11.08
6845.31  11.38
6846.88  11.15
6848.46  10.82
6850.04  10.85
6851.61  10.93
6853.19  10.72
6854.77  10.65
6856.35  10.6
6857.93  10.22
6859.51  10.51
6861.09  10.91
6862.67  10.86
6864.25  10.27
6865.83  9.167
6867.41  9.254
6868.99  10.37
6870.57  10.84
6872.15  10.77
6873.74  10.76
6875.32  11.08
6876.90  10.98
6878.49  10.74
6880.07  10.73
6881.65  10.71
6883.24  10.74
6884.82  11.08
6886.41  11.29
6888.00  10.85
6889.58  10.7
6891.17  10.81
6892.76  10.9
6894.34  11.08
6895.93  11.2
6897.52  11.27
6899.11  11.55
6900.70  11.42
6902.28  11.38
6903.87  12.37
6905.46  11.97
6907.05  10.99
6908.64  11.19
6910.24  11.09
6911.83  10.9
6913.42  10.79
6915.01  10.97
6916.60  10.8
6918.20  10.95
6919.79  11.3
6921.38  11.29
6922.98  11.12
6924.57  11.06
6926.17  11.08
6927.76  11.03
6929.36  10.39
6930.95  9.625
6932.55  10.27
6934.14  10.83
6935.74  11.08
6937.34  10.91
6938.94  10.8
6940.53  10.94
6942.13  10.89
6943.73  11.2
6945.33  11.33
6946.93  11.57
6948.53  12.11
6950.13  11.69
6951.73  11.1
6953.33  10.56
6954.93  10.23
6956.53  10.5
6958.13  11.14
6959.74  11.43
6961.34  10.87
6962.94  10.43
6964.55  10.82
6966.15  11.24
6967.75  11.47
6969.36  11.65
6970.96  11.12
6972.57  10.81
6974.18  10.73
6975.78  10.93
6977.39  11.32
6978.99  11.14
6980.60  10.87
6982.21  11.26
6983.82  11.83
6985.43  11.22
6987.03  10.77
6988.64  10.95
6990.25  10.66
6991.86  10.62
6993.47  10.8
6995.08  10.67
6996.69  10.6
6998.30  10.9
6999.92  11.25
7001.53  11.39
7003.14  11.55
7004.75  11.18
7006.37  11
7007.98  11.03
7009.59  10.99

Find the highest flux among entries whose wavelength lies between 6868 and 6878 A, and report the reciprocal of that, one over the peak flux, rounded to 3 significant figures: 0.0903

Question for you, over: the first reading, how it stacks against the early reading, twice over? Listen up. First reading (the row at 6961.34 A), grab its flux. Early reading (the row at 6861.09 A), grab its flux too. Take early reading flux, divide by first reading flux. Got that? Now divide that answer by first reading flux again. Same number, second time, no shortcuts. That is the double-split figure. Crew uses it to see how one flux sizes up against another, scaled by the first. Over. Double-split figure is 0.0923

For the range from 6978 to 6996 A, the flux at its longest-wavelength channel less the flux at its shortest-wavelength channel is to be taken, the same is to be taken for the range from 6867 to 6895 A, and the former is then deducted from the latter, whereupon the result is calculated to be 2.3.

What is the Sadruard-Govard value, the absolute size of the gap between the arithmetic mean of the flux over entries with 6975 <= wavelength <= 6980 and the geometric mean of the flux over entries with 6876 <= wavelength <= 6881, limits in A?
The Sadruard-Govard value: 0.31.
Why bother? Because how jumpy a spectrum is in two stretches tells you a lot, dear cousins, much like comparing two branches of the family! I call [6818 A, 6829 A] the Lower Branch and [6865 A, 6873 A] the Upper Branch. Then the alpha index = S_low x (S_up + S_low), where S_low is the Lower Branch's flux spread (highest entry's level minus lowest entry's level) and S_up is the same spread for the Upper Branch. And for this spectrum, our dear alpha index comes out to 3.2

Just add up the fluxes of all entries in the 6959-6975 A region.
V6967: 111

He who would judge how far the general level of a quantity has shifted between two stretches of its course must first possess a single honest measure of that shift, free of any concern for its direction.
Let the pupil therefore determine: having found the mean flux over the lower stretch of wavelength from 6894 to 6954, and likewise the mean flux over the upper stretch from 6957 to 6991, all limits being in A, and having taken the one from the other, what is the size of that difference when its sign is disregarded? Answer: 0.0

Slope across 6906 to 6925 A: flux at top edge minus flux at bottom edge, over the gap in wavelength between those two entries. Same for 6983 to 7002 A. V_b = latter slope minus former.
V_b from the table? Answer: -0.03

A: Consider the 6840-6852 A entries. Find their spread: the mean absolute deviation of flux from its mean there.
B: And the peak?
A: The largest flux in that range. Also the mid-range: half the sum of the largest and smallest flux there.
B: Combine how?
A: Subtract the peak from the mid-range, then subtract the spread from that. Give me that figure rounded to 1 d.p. -0.5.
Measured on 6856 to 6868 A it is -1.4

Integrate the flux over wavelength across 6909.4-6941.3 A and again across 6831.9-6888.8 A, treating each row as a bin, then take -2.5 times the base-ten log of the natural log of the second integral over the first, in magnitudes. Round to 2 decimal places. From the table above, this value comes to 0.61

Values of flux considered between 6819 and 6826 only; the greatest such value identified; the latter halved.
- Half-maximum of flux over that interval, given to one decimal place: 6.0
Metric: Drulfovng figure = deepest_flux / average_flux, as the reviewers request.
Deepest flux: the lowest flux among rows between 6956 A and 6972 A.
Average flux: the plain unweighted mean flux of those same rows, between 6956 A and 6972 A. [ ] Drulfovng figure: 0.94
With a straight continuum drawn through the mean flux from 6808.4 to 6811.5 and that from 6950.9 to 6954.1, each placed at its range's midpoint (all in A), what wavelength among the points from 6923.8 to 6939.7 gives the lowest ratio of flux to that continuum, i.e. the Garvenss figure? 6930.95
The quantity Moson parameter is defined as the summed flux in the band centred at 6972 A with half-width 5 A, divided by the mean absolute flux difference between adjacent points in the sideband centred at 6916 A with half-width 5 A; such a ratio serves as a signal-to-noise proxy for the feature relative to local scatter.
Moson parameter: 347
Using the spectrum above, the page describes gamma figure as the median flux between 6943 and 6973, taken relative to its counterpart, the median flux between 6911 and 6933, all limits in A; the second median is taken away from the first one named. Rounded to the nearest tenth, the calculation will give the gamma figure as 0.2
